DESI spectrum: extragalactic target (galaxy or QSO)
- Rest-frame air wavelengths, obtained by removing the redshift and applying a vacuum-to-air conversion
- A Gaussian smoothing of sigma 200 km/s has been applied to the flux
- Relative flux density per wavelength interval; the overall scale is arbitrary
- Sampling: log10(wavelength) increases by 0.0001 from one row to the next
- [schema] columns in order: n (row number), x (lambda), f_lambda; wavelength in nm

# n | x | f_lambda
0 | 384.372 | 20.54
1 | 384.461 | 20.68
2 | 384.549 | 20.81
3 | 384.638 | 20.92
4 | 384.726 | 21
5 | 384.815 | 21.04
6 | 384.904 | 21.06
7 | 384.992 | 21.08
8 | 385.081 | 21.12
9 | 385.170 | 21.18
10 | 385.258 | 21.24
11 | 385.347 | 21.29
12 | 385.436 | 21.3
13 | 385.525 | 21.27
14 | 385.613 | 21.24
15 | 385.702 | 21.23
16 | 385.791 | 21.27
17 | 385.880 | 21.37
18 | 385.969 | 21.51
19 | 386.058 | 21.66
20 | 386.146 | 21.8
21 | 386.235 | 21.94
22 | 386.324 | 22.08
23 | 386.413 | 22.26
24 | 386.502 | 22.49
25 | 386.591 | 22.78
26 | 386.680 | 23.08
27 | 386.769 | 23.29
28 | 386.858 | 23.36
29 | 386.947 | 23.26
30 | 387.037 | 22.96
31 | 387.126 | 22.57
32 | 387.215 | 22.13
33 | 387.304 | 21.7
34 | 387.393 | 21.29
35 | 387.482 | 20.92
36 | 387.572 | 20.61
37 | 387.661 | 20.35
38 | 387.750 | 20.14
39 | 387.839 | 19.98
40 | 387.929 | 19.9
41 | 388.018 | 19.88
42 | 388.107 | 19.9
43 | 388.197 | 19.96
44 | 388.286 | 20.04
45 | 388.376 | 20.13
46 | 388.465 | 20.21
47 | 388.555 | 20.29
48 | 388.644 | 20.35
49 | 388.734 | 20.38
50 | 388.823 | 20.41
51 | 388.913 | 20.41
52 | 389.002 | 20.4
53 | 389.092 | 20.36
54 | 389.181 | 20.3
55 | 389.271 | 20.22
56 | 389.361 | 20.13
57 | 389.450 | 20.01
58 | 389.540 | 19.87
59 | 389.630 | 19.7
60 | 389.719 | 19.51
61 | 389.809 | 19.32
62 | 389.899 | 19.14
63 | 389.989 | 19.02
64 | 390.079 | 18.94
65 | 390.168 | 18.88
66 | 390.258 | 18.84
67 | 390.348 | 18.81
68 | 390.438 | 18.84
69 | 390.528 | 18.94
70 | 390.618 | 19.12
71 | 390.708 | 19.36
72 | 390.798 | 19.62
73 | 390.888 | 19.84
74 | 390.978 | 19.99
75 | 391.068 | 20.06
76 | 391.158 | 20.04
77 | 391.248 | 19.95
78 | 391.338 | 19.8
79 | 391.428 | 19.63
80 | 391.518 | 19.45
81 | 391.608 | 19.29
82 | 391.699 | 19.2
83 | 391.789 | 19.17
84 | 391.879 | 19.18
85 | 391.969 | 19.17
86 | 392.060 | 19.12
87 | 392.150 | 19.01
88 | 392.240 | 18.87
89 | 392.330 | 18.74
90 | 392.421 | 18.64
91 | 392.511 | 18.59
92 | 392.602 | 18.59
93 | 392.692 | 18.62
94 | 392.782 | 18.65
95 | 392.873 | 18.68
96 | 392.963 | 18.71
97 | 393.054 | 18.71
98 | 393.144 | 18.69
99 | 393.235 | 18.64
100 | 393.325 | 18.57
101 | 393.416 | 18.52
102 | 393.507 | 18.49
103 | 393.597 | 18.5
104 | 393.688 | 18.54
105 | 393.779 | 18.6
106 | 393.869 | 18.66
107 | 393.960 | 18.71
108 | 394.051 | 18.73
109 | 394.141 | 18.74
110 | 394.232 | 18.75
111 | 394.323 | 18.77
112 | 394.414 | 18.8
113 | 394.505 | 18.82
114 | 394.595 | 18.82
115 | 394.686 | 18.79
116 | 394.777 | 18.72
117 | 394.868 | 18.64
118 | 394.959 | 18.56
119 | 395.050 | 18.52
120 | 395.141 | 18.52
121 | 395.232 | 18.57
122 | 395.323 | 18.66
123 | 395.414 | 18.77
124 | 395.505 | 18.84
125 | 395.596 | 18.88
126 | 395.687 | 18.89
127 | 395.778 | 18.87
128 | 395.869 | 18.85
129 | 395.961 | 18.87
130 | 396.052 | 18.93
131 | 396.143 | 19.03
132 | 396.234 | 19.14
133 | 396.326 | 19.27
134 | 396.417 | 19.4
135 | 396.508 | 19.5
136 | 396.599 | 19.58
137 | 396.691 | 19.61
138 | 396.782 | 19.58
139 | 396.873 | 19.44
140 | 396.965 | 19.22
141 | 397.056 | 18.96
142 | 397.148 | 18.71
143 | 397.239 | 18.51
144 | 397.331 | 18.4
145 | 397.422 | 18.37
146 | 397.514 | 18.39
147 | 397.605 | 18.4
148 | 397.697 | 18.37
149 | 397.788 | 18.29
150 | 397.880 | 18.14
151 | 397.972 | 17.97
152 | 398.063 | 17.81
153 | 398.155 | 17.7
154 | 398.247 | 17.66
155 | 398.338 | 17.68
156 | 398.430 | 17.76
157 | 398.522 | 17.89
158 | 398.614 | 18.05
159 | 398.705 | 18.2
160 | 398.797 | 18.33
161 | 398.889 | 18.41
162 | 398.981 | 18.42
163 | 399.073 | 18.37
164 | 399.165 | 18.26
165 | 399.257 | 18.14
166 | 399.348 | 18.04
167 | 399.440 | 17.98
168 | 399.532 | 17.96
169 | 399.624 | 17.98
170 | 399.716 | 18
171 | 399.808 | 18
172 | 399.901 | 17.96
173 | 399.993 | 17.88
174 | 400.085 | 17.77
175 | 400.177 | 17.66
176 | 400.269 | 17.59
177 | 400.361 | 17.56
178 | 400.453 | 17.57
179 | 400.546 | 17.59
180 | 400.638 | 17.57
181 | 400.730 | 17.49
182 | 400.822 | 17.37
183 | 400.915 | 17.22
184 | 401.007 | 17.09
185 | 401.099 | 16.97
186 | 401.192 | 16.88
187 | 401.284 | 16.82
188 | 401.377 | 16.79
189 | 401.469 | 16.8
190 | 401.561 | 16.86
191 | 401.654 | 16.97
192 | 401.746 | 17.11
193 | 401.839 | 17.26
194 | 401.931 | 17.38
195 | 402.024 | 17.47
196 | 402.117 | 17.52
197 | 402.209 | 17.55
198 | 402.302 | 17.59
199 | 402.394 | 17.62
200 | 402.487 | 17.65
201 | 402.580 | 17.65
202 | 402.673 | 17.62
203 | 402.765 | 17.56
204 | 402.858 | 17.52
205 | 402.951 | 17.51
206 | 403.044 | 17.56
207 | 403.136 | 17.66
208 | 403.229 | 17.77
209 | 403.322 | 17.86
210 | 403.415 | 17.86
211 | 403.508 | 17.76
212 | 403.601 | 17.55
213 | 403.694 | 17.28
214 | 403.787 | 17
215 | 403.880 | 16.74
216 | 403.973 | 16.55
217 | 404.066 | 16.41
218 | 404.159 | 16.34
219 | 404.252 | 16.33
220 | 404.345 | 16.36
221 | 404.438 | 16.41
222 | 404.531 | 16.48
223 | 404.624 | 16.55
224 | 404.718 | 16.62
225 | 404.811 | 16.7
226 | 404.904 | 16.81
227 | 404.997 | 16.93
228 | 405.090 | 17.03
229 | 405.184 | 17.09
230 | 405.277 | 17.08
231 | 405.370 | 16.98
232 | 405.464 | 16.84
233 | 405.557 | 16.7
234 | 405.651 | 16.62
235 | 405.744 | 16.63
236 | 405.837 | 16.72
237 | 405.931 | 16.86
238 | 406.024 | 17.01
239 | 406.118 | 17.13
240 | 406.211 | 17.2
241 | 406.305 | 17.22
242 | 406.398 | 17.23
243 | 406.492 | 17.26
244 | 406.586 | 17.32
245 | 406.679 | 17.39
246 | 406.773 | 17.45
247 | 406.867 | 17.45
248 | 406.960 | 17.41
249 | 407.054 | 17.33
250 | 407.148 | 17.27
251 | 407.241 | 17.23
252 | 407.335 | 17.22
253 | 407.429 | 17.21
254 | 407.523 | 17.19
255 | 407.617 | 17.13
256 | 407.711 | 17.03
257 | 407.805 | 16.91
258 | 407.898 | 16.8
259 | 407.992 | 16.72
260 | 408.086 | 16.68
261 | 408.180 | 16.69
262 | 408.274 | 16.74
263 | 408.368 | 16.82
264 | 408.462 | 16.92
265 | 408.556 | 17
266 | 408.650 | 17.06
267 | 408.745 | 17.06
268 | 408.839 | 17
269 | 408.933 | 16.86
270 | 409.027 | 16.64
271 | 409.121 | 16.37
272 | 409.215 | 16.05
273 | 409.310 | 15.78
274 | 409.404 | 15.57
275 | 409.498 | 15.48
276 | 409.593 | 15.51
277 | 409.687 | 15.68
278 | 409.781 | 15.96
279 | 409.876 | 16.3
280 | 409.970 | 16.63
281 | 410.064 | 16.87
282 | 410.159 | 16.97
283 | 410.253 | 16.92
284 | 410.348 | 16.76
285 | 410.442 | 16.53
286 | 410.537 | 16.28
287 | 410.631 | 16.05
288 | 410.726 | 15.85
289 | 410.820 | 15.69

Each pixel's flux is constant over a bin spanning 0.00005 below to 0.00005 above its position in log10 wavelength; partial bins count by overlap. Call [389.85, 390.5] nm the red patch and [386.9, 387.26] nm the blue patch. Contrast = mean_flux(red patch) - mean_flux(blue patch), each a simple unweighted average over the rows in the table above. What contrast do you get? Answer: -3.8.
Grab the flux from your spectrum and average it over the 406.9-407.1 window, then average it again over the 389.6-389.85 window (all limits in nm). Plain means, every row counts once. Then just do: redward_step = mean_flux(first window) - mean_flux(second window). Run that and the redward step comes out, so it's -2.1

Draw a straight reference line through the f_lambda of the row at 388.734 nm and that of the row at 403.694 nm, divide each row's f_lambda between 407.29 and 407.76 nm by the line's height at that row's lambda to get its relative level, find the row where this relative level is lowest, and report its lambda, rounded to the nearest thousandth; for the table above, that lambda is 407.711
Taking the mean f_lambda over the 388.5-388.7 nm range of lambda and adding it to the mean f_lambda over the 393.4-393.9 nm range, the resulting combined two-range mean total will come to 39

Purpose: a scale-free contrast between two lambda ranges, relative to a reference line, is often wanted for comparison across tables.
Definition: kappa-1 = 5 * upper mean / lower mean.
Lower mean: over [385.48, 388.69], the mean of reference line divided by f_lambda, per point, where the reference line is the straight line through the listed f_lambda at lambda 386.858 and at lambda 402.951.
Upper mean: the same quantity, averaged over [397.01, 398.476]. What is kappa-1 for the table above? 4.88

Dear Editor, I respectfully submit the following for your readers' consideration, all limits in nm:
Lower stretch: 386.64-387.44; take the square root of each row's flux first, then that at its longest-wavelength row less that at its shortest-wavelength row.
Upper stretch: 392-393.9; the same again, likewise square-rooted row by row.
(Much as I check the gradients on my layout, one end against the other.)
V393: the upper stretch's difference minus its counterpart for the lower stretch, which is 0.14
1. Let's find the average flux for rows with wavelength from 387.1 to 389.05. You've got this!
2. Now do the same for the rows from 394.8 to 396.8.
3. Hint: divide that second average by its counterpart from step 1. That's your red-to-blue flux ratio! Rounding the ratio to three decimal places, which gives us 0.924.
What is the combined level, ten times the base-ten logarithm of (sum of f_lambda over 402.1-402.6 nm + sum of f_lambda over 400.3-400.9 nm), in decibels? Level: 23.2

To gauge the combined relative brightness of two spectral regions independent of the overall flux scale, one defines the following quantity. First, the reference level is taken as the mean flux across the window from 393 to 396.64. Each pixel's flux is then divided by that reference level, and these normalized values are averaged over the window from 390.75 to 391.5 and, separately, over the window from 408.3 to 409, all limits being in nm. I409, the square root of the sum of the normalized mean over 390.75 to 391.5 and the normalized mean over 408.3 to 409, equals 1.40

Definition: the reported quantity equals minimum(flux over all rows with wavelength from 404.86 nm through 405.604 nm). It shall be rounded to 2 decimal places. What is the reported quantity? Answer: 16.70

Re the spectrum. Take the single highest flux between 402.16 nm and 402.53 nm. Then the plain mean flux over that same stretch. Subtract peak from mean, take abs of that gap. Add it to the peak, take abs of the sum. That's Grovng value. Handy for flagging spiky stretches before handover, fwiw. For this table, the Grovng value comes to 17.7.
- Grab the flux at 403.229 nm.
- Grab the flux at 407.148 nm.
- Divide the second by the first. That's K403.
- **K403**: 0.97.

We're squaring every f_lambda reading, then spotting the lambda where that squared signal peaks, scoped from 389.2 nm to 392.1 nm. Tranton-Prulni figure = 389.271 nm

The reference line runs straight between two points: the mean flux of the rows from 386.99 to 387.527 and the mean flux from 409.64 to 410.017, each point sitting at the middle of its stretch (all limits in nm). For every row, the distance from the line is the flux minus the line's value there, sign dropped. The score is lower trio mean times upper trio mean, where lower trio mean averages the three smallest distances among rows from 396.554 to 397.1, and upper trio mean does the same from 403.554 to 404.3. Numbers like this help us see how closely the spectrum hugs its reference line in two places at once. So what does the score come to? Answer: 0.02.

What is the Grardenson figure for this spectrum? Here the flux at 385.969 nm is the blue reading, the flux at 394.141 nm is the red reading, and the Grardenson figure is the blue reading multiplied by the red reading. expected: 403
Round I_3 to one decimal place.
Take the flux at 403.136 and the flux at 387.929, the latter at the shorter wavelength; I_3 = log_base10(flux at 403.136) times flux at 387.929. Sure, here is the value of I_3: 24.8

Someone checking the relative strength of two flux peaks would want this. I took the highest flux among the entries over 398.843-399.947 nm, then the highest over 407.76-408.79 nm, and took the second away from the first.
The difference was 1.4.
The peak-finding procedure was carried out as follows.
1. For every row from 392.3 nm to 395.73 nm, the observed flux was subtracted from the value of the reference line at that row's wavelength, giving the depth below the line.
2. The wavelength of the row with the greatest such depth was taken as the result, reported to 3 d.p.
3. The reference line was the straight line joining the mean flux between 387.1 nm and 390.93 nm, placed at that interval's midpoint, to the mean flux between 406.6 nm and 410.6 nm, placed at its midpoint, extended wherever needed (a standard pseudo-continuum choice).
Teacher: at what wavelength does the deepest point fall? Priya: 392.511 nm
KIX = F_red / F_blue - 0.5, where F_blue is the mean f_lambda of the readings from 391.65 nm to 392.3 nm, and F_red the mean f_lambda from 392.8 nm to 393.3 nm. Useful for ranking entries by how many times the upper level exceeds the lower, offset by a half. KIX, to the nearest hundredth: 0.48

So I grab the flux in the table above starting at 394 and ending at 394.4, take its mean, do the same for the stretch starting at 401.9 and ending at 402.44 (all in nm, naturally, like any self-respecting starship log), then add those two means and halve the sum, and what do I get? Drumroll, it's 18.1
